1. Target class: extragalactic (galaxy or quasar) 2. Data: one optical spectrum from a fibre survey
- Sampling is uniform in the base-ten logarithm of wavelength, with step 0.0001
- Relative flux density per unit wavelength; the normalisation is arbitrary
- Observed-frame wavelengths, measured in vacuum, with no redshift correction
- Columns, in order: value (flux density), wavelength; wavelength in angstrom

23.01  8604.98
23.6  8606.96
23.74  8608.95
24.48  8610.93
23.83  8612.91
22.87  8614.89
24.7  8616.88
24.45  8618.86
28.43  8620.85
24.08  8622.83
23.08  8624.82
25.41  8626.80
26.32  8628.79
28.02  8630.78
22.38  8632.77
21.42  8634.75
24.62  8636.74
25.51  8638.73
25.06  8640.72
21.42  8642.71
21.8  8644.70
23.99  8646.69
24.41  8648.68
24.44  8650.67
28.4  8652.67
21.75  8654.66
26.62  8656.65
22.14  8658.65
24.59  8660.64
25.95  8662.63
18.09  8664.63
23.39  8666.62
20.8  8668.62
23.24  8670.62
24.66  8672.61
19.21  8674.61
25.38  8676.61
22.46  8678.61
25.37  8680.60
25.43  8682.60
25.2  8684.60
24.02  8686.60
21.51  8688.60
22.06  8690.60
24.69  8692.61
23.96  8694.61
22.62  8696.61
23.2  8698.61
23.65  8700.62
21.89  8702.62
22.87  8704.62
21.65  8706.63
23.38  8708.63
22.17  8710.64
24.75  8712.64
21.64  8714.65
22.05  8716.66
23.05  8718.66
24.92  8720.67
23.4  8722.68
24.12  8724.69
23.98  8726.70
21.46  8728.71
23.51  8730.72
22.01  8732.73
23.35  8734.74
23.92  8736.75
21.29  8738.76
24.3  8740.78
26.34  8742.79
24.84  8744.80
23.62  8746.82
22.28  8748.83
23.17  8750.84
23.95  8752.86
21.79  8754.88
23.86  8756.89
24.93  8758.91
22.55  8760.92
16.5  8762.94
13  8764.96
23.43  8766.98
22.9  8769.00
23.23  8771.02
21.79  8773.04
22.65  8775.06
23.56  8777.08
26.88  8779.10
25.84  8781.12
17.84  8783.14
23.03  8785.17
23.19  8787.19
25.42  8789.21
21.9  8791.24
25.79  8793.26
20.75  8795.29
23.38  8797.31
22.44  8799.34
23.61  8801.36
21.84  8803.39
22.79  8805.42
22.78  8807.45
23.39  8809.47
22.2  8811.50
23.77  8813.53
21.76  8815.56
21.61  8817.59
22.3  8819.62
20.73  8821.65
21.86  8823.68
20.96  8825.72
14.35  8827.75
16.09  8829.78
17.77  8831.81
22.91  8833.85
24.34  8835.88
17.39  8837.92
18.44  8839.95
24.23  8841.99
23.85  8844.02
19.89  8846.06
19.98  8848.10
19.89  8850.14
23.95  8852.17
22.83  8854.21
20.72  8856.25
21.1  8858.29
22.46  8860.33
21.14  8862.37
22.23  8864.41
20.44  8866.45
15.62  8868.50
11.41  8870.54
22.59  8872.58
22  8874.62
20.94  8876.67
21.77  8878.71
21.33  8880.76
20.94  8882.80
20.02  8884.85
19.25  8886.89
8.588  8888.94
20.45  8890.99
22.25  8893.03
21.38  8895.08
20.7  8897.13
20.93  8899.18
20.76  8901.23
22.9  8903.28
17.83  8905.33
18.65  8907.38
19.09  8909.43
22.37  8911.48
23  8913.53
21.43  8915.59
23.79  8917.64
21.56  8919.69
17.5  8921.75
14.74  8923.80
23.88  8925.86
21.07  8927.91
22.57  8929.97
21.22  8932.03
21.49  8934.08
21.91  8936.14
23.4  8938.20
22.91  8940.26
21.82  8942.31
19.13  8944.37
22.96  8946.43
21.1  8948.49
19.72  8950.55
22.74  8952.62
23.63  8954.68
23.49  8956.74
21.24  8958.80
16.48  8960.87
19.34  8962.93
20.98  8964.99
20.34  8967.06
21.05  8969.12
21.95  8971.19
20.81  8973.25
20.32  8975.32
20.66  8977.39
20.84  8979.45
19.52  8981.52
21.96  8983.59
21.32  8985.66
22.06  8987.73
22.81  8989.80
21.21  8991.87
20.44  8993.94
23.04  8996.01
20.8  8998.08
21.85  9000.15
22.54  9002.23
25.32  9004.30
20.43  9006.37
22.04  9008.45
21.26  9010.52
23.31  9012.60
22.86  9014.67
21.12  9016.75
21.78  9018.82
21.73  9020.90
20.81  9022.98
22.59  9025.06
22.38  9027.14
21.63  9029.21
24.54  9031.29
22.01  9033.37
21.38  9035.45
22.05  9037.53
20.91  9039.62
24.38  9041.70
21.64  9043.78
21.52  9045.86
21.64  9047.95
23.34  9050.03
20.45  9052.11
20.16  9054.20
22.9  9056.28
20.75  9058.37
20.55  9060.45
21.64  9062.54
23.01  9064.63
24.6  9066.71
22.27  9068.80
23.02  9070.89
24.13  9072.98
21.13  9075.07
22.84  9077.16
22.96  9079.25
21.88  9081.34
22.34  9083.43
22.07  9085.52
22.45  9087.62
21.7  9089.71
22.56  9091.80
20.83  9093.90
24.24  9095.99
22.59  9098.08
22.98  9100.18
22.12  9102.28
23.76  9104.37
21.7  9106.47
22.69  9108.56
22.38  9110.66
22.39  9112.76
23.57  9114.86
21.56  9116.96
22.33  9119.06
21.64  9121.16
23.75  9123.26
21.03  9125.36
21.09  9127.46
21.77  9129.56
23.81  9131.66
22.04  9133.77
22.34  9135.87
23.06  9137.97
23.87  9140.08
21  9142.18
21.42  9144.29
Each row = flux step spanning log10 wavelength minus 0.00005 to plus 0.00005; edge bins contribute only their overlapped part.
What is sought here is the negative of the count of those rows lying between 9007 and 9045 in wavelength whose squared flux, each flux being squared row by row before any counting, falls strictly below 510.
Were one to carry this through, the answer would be -13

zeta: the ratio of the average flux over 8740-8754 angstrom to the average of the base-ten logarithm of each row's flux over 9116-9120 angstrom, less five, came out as 12.9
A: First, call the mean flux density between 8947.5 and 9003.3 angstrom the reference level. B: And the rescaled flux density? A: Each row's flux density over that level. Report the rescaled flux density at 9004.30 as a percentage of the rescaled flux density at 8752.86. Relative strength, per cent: 106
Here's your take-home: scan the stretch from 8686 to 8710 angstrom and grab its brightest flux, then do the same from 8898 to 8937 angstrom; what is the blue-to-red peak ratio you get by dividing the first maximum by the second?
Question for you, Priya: 1.03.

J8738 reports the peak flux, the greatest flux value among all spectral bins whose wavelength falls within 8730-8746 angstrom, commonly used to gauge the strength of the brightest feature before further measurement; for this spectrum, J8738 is 26.34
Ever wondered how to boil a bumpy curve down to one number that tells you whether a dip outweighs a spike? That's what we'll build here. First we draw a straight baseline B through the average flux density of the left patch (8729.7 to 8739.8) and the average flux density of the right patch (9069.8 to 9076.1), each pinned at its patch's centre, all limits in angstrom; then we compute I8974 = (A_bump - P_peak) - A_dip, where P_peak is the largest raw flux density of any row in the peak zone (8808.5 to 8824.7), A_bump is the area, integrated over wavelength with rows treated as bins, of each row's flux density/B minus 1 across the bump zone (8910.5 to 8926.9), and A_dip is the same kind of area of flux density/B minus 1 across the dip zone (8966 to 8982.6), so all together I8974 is -23.5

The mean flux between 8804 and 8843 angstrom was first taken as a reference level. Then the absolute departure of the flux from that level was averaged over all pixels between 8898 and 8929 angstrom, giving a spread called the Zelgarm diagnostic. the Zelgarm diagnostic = 2.0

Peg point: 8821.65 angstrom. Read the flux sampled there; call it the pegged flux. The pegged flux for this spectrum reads 20.73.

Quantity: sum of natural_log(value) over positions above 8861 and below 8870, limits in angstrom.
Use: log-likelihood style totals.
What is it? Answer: 12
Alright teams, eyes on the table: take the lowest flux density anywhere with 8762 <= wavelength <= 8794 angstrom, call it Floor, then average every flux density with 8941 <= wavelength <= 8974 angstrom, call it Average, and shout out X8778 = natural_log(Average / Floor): 0.48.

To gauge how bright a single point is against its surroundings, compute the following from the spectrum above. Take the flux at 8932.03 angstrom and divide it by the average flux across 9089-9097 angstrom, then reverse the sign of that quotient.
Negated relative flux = -0.95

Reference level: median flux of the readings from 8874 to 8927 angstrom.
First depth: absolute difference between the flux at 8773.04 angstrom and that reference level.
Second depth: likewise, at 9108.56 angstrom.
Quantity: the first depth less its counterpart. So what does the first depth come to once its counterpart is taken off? -1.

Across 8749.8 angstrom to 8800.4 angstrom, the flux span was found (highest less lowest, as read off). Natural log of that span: 2.6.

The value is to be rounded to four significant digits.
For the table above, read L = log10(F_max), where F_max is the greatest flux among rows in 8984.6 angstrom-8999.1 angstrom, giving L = 1.362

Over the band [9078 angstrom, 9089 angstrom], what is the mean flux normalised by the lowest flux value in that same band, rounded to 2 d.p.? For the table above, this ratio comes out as 1.02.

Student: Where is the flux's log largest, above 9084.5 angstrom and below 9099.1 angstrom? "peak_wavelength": 9095.99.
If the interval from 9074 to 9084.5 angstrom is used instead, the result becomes 9079.25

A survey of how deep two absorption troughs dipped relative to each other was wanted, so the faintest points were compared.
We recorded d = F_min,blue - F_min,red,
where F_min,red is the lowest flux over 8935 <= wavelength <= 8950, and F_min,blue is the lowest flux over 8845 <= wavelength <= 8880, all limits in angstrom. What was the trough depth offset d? -8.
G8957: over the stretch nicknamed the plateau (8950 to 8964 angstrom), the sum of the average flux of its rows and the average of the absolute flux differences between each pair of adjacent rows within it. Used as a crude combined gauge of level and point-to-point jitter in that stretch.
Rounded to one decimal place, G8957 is 23.3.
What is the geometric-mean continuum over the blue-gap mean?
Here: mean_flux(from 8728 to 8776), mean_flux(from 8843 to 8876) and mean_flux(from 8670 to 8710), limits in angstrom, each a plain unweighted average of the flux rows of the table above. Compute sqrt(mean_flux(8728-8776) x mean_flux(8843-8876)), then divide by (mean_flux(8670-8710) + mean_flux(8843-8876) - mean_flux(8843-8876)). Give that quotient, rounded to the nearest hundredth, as 0.92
